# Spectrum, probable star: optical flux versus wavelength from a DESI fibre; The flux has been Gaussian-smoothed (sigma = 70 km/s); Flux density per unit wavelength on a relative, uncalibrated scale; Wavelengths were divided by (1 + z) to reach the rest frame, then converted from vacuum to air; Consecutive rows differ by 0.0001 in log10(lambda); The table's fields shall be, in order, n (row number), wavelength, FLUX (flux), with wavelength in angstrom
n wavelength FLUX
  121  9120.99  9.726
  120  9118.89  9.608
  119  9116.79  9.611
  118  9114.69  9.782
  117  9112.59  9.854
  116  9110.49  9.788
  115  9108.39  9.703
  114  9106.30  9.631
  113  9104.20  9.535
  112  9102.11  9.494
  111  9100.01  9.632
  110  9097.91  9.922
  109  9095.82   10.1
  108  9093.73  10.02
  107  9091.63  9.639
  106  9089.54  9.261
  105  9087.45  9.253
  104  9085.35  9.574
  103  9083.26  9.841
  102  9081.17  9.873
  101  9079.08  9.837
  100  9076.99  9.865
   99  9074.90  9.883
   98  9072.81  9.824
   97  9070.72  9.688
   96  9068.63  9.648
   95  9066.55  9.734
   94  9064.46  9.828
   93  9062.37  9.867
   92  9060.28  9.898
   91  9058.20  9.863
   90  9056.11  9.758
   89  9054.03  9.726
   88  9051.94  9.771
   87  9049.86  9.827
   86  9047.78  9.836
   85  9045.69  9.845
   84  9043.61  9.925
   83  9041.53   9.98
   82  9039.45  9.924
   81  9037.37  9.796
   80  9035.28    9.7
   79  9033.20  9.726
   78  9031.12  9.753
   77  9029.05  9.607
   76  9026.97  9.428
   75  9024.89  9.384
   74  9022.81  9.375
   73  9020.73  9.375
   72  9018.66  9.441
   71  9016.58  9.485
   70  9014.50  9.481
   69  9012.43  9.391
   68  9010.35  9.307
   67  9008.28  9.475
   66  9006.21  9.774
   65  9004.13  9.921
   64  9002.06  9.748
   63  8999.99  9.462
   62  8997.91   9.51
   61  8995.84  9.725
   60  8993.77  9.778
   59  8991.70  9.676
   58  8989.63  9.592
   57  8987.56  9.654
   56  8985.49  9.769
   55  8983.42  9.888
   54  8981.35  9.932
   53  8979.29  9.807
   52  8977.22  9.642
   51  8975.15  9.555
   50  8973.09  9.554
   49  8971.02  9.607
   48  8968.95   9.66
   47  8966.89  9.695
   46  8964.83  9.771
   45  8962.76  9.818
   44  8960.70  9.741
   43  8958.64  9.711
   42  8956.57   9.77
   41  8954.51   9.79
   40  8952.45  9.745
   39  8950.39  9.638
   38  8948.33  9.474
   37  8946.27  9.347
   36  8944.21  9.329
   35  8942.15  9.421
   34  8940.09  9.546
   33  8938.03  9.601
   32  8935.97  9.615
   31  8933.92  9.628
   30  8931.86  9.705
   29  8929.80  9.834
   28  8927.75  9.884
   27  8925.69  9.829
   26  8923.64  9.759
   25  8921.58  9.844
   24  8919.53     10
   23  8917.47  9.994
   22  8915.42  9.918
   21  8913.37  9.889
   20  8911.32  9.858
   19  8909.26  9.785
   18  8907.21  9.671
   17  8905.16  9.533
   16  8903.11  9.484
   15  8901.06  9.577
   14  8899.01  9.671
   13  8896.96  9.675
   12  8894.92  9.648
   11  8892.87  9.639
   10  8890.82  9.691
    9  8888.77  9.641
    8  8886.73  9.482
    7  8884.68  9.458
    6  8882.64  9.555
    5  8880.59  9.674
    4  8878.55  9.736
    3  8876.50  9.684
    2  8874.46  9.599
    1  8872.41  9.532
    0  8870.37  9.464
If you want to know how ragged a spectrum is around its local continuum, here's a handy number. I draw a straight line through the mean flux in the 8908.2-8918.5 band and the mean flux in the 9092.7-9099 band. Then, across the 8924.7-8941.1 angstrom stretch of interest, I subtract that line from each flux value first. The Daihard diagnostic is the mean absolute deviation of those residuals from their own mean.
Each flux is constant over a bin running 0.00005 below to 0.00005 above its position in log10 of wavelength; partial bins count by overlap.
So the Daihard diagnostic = 0.11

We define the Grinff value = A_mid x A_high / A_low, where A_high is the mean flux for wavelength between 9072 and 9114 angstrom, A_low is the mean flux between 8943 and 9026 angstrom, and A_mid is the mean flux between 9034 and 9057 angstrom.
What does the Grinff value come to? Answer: 9.9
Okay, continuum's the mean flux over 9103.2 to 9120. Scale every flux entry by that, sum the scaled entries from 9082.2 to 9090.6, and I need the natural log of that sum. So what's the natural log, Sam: 1.36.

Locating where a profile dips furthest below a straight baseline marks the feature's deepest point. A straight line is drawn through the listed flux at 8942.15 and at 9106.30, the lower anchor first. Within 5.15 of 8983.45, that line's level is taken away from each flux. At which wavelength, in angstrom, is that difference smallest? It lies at 8987.56 angstrom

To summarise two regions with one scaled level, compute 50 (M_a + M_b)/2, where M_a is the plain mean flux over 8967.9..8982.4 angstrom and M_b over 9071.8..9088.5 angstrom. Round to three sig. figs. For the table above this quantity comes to 486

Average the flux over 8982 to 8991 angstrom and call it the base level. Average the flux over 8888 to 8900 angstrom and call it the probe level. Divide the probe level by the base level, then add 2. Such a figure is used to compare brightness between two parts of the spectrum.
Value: 2.993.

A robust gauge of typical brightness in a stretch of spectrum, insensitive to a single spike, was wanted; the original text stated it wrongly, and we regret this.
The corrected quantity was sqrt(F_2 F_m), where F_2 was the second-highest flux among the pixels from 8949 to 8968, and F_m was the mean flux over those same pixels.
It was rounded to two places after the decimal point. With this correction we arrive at 9.77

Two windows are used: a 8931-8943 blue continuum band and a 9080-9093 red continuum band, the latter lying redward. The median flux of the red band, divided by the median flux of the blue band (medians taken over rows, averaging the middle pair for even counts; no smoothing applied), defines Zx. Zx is 1.00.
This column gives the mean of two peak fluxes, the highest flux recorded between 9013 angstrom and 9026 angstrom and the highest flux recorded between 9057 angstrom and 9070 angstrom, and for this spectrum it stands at 9.69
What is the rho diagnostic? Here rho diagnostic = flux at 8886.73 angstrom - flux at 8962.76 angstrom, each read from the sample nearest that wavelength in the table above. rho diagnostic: -0.34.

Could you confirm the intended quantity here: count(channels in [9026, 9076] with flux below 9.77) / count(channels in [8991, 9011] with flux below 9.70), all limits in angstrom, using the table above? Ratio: 2.0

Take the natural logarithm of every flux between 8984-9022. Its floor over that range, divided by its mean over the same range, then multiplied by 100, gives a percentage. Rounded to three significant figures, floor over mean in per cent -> 98.7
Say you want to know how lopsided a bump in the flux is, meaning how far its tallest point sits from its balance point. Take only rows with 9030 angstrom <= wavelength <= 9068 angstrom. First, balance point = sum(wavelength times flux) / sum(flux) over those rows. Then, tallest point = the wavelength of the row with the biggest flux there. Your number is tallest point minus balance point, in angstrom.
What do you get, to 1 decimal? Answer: -7.3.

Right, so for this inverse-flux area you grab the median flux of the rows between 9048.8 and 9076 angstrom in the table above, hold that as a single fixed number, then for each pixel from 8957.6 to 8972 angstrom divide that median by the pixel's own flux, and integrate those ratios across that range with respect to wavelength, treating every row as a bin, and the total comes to 14.6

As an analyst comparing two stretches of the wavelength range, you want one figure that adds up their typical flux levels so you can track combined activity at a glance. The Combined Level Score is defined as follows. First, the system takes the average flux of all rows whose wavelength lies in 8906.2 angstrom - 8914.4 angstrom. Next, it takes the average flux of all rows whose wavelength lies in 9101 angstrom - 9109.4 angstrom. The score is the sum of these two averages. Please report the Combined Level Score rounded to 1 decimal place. 19.4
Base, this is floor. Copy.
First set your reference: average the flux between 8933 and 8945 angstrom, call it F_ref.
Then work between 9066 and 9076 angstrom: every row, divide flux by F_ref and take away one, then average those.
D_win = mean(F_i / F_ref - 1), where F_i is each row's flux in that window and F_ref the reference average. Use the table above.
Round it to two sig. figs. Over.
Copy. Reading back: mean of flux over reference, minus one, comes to 0.024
